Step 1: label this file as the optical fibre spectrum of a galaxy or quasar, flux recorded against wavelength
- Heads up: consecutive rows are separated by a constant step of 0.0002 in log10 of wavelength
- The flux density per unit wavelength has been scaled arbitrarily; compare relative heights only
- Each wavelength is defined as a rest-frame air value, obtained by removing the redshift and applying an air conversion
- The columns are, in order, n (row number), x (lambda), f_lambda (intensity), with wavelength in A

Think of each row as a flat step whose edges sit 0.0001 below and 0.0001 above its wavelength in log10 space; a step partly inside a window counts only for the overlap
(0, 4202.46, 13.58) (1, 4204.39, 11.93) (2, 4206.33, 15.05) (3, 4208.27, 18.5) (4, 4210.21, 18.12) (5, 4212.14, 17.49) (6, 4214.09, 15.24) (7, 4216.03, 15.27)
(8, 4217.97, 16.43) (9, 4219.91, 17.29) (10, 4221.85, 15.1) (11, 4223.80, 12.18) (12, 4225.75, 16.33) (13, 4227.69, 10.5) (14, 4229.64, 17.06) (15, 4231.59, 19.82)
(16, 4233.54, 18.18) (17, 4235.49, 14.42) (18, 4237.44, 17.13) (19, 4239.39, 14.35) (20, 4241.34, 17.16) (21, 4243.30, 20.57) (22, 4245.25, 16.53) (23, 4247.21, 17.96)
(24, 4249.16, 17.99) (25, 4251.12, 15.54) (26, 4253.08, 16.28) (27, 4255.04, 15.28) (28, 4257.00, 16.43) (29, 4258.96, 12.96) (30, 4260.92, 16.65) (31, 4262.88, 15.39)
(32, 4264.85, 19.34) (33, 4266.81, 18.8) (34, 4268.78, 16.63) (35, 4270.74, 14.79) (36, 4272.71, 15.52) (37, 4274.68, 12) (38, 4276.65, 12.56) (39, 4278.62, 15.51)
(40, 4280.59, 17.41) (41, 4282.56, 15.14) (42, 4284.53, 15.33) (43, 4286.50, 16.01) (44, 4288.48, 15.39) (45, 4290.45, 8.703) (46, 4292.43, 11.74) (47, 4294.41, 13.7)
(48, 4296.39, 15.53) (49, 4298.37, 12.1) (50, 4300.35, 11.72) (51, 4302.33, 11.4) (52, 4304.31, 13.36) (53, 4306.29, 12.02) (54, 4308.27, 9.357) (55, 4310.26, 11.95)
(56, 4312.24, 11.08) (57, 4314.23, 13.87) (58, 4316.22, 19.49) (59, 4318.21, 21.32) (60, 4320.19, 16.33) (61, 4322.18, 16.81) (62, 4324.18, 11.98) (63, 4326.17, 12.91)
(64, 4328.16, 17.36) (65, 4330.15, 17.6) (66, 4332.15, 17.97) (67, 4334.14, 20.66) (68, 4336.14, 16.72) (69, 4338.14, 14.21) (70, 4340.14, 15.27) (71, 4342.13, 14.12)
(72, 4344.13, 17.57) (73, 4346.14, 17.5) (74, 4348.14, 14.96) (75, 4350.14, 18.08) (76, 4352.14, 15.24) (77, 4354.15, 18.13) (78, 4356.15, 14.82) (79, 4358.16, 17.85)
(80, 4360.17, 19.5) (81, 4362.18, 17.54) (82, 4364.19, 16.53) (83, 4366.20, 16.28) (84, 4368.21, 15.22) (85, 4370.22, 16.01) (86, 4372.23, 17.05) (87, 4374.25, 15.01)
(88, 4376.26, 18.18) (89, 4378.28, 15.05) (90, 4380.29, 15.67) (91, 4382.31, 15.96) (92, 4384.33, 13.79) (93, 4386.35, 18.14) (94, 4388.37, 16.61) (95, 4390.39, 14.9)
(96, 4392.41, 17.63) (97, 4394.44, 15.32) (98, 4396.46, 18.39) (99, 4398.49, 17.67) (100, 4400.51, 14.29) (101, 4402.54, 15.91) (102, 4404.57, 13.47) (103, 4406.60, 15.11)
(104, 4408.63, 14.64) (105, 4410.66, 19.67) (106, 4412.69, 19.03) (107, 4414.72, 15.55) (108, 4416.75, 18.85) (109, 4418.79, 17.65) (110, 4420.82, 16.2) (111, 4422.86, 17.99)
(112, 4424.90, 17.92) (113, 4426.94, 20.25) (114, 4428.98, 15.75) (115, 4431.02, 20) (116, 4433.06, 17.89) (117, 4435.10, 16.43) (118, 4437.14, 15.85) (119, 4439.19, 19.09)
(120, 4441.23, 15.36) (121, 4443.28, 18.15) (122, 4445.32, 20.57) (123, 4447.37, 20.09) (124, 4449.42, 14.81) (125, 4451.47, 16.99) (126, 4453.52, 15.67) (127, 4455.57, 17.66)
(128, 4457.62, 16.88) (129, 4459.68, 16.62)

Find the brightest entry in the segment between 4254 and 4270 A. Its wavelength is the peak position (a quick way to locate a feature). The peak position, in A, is 4264.85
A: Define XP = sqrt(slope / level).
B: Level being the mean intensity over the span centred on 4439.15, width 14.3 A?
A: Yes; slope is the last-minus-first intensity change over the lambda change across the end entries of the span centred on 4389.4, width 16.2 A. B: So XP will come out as 0.10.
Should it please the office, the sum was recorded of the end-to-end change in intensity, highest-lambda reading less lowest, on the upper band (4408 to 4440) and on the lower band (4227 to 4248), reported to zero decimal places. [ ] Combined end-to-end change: 12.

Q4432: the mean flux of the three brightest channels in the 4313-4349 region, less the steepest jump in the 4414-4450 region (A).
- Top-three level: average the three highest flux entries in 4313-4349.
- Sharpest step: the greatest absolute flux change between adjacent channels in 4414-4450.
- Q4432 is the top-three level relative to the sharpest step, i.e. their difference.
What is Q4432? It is 15.2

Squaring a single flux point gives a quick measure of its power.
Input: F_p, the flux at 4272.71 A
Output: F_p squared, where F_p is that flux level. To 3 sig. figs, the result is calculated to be 241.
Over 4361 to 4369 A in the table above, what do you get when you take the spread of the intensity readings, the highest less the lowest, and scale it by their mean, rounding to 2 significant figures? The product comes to 38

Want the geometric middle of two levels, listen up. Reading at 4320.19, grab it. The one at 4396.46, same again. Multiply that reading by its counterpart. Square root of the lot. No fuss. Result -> 17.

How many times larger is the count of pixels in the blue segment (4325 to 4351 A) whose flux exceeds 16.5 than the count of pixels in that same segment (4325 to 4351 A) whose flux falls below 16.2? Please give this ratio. 1.6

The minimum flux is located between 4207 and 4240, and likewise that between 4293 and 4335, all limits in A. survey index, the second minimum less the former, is -1.1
